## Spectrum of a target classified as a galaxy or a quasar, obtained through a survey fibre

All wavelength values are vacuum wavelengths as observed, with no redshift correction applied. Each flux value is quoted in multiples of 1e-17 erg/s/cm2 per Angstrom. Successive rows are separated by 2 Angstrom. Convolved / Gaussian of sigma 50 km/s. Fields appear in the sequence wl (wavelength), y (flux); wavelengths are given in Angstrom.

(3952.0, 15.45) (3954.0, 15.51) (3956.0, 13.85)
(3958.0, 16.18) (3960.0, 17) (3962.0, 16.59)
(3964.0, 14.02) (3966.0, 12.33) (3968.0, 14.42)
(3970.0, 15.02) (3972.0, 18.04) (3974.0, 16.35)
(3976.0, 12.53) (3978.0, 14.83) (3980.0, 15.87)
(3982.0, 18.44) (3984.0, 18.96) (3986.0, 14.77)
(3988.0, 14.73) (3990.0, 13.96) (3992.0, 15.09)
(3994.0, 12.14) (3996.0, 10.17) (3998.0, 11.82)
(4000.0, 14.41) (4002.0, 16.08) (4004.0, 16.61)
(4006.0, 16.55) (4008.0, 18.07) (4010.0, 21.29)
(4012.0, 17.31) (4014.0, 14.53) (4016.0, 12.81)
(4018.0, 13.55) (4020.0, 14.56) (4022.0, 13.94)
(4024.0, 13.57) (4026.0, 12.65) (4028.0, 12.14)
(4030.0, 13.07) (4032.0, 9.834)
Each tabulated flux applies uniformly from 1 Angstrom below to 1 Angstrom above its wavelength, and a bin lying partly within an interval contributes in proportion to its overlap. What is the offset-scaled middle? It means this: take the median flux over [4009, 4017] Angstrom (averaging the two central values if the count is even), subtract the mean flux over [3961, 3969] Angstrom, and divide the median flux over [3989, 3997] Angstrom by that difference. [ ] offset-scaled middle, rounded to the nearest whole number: 8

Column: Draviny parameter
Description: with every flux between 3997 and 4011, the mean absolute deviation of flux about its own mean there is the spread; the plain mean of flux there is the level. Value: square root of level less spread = 3.80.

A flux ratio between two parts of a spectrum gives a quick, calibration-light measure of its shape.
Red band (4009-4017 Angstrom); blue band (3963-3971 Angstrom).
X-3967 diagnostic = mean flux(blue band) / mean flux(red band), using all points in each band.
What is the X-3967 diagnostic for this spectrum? 0.85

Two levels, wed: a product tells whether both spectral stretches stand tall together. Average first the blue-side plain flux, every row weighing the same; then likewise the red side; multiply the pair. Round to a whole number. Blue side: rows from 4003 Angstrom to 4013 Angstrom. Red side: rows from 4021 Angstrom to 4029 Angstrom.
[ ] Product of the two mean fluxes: 235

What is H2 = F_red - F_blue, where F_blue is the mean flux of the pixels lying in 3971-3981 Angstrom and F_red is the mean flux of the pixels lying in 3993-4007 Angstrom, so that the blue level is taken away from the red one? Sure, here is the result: -2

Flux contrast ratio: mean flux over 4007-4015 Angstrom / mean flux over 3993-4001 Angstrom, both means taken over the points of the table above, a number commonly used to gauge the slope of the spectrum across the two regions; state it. 1.5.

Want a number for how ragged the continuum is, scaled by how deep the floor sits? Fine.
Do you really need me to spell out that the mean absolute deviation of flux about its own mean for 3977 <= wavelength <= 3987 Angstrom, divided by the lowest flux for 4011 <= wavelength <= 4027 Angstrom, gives 0.134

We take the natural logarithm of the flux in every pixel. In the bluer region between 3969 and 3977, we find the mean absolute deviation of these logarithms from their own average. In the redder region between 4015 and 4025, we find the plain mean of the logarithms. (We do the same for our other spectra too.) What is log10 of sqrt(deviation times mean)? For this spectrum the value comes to -0.266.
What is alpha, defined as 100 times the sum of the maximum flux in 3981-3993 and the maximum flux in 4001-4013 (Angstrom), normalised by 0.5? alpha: 8050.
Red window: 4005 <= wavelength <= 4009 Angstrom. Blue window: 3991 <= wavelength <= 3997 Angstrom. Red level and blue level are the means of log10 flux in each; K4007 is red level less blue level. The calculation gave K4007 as 0.15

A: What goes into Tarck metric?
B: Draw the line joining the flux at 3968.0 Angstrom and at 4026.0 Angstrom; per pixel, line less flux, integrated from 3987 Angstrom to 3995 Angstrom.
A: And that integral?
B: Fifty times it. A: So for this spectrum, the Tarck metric -105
